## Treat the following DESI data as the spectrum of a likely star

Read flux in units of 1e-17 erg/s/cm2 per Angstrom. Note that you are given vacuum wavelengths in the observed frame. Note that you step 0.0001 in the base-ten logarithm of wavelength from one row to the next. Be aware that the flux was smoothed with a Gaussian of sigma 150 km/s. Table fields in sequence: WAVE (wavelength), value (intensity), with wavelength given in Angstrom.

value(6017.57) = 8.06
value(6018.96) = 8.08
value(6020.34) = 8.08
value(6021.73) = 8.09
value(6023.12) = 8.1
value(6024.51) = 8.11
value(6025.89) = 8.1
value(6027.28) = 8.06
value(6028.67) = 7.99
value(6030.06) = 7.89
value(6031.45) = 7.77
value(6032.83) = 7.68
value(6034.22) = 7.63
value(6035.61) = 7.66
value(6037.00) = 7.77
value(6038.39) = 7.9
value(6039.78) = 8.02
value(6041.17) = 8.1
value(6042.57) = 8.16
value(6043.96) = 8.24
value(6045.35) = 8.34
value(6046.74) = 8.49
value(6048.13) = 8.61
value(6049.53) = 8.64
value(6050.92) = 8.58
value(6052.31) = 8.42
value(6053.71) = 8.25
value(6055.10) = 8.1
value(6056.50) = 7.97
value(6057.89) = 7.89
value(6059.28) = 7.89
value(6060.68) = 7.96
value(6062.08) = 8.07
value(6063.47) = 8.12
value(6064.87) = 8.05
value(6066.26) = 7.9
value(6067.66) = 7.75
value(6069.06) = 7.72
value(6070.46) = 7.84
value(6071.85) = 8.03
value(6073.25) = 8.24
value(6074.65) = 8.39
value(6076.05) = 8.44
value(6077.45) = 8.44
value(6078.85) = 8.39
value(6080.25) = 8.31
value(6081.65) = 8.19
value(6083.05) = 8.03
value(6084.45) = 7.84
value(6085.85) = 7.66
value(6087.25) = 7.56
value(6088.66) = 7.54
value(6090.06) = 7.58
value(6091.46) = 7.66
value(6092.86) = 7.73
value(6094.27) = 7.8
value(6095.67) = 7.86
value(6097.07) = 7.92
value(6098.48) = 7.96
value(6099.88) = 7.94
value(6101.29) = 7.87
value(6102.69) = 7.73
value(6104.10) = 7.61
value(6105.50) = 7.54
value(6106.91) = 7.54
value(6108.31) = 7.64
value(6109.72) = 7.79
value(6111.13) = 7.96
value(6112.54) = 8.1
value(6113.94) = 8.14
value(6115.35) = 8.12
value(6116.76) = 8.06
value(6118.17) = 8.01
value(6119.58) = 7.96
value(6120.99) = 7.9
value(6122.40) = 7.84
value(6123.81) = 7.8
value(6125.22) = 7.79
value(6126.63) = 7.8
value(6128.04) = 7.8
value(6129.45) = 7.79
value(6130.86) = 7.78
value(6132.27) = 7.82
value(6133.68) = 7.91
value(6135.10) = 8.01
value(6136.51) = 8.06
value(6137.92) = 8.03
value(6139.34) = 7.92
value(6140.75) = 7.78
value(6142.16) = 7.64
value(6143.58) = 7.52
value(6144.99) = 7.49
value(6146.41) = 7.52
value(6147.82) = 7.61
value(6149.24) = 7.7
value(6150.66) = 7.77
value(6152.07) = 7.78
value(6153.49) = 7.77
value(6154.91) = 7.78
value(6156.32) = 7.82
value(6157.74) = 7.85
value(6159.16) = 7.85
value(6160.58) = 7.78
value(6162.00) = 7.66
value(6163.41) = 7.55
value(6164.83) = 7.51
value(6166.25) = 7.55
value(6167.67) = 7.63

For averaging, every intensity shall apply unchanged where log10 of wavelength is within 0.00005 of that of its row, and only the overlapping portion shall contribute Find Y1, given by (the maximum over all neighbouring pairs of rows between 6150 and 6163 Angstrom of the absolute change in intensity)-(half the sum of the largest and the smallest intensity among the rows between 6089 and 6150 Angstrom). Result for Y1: -7.7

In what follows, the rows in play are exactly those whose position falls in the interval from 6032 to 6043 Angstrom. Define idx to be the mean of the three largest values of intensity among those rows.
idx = 8.09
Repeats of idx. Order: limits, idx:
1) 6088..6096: 7.80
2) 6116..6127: 8.01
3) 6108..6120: 8.12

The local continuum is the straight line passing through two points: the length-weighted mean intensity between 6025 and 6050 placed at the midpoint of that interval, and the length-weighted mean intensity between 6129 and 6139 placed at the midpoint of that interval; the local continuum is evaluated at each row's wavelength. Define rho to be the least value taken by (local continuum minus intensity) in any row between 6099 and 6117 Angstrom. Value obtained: -0.2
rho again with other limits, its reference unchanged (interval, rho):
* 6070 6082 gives -0.4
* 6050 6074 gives -0.5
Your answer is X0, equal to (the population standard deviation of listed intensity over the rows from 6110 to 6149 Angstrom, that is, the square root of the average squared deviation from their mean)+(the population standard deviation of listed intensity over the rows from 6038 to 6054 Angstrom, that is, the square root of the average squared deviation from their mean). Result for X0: 0.41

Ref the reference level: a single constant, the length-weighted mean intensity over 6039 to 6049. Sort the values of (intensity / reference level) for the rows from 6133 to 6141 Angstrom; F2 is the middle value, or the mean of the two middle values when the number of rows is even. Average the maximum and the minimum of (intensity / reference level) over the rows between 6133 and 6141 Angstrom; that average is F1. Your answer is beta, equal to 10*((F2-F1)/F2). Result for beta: 0.056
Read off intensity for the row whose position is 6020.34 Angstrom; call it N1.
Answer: 8.08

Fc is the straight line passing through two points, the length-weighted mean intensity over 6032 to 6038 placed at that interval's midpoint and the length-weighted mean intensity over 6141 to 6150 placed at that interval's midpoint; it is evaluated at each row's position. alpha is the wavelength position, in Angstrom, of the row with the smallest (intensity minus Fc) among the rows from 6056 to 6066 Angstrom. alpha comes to 6057.89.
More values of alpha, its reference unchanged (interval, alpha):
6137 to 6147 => 6144.99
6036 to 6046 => 6037.00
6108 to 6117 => 6108.31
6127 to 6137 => 6130.86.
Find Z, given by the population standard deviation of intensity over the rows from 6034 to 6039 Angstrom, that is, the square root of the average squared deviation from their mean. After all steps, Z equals 0.106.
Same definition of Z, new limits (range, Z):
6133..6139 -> 0.056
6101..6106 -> 0.125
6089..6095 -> 0.082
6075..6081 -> 0.053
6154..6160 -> 0.029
